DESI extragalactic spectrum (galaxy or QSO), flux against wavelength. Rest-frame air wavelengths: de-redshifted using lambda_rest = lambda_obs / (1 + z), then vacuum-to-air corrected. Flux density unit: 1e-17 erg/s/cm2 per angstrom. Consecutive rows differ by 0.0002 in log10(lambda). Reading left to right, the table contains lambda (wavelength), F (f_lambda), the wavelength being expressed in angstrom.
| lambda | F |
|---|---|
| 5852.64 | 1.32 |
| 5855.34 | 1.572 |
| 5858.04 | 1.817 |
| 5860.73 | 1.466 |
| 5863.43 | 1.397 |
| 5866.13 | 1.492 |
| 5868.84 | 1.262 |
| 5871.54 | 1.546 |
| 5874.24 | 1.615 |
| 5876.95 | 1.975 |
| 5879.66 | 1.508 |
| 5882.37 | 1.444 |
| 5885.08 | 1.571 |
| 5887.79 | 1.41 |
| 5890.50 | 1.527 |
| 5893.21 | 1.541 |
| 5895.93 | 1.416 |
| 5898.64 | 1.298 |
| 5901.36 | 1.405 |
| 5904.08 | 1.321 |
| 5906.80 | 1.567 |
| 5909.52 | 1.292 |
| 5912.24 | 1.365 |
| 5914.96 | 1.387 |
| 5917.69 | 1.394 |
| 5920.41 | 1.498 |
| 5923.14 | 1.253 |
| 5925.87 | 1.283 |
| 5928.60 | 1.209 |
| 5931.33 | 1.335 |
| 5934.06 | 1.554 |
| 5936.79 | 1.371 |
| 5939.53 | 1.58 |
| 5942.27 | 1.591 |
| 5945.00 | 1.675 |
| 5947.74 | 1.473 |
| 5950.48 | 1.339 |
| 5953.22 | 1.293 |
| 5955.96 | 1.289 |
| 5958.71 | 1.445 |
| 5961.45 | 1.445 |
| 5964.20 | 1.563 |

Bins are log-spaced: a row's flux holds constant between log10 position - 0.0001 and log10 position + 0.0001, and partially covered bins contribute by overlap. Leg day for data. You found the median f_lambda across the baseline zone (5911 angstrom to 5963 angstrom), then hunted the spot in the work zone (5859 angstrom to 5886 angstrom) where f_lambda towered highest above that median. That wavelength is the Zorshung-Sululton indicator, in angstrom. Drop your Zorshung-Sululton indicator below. 5876.95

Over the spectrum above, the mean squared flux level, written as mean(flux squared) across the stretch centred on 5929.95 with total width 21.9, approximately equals 1.94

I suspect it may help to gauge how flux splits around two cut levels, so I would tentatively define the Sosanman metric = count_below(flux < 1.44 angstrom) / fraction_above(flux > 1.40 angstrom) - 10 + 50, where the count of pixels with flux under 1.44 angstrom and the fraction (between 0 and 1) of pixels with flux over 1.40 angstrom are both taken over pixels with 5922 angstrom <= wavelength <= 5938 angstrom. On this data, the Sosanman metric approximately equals 70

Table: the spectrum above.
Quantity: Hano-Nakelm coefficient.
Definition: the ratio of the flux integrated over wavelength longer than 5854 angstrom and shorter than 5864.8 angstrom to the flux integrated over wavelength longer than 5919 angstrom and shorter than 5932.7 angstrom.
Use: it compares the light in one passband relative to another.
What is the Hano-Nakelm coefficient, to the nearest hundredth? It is 0.94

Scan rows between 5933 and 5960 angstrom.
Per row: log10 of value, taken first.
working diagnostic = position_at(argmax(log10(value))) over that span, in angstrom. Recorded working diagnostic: 5945.00 angstrom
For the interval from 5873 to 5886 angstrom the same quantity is 5876.95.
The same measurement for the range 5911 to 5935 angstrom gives 5934.06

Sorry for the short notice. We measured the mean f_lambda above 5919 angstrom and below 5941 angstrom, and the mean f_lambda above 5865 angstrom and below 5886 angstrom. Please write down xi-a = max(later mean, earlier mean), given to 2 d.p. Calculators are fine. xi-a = 1.55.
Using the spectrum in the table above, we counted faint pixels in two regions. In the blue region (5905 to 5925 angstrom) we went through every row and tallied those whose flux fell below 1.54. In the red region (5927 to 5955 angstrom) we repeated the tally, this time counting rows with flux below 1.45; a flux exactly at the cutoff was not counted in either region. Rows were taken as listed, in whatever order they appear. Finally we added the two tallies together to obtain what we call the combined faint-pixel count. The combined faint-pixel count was 11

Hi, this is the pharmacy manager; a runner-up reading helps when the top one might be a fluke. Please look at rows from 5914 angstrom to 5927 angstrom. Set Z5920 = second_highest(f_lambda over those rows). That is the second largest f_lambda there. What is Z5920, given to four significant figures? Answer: 1.394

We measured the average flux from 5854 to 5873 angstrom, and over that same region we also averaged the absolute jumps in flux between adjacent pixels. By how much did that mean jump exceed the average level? -1.30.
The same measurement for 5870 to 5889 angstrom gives -1.37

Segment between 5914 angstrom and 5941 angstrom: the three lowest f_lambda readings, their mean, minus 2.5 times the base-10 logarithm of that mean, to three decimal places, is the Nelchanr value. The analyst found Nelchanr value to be -0.241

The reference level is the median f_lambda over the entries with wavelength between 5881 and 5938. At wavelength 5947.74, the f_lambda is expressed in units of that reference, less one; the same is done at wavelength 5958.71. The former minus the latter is 0.02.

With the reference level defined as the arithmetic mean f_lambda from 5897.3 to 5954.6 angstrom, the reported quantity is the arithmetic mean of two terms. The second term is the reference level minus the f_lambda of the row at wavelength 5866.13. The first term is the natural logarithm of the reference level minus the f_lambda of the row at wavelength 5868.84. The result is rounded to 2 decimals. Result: -1.02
